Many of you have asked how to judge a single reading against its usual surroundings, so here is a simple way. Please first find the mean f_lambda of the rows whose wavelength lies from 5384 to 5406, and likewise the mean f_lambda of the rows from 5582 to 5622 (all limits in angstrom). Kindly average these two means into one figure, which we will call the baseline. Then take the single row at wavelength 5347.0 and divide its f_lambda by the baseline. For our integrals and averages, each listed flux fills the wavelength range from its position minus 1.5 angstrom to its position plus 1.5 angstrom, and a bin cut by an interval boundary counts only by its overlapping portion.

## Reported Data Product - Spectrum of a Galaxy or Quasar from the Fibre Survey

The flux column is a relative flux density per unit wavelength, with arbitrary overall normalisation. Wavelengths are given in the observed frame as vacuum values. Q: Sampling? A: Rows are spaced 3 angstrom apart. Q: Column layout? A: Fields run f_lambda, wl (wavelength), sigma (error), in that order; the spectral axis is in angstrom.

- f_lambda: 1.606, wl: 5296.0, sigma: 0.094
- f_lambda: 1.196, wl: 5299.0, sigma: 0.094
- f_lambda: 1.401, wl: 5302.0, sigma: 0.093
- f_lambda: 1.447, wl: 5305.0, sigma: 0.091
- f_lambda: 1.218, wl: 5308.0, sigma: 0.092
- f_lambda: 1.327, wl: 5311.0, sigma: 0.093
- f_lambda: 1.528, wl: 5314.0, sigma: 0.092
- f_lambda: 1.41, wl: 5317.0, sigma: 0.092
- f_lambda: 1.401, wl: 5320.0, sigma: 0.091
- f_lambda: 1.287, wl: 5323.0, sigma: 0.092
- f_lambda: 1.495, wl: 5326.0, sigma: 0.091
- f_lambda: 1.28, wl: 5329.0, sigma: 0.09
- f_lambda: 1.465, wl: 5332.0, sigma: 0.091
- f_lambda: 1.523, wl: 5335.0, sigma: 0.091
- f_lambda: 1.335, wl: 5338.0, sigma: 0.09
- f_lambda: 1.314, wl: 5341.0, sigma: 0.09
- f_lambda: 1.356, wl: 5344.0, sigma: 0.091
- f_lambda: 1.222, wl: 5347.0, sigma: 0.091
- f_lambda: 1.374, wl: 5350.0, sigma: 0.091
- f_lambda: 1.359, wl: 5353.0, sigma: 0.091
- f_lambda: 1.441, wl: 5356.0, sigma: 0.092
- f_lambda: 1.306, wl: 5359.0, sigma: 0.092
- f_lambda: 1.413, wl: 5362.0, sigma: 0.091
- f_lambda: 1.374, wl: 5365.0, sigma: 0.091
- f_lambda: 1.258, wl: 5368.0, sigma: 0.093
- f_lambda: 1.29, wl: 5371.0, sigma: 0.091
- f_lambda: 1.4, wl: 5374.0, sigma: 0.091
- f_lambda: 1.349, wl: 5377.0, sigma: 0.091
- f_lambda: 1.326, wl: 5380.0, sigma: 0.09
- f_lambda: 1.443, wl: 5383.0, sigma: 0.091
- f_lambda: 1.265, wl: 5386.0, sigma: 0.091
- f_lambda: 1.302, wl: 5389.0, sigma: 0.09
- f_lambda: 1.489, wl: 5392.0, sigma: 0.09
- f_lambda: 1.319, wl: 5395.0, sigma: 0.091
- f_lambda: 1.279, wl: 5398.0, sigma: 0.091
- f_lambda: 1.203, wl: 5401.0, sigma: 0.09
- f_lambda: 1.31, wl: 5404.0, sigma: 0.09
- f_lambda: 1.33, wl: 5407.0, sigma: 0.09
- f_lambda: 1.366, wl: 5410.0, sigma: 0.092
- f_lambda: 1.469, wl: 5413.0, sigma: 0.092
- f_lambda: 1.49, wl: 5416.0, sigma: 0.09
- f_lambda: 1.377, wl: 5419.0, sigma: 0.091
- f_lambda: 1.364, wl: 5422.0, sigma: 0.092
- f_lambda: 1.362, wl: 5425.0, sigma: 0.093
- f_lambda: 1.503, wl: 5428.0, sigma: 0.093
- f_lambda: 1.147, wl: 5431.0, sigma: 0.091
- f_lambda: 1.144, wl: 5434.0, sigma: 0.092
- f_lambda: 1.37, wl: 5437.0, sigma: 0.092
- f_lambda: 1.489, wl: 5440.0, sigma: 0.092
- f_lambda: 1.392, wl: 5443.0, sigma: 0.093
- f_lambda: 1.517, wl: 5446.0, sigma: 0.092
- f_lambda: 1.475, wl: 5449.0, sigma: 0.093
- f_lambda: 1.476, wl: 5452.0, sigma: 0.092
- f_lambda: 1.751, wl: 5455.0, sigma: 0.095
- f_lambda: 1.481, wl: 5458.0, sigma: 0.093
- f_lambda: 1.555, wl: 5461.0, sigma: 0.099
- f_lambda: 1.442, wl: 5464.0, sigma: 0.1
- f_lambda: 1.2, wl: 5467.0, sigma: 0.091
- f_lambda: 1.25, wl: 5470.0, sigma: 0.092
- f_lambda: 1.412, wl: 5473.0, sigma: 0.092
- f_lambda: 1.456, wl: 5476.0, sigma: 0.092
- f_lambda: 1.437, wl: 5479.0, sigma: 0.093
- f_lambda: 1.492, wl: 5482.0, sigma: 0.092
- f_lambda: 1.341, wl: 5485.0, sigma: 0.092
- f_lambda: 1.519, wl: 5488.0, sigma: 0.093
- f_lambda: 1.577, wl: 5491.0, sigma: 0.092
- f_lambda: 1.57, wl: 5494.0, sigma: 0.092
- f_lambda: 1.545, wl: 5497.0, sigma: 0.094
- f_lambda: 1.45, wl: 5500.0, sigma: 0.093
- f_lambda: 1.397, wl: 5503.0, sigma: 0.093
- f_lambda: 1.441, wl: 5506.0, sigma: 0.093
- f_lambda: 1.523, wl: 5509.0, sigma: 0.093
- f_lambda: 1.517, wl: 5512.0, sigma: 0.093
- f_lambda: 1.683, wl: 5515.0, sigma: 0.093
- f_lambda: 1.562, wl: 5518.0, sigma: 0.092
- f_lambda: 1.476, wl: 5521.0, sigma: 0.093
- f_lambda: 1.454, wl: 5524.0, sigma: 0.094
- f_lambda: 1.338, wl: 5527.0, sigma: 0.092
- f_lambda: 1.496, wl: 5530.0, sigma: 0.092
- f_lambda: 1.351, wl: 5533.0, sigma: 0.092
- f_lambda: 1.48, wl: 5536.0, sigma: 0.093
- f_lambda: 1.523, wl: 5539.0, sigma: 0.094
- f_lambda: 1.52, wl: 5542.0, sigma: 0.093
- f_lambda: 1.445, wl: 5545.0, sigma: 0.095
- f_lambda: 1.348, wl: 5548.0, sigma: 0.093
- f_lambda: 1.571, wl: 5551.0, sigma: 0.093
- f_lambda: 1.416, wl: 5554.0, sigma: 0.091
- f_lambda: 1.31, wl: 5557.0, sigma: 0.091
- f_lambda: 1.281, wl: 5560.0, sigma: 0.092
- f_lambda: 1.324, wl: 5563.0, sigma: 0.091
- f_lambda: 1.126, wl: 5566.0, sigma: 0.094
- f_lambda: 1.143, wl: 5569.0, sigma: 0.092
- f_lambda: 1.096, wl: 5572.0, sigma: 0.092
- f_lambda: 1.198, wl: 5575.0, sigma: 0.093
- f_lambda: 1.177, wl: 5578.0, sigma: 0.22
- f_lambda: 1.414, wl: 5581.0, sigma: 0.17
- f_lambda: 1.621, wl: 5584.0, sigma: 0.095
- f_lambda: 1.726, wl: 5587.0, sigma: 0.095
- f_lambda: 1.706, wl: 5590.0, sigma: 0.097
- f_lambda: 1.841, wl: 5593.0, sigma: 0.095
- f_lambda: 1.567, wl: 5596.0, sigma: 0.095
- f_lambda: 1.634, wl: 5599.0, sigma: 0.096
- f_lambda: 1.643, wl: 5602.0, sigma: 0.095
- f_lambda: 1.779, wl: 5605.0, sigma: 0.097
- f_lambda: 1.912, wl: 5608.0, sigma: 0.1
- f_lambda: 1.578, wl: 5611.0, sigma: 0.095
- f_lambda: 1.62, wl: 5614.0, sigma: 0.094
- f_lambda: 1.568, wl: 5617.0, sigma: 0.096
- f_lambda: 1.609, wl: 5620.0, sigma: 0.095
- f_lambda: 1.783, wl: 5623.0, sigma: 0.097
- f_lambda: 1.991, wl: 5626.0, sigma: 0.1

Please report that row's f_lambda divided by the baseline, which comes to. 0.82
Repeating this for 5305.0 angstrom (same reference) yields 0.97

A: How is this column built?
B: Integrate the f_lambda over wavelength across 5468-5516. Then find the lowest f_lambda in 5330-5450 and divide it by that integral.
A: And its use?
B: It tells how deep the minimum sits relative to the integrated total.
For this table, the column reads 0.016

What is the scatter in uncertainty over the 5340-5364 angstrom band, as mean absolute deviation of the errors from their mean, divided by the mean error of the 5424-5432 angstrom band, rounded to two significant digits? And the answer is 0.0047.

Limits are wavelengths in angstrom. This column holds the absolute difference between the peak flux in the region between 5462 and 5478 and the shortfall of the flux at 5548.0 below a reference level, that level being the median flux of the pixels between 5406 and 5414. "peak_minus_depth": 1.44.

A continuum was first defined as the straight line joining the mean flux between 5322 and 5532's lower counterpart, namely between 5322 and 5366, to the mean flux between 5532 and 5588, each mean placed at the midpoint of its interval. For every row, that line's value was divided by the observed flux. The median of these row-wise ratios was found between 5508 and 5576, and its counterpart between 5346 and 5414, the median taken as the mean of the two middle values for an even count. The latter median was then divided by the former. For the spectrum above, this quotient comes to 1.09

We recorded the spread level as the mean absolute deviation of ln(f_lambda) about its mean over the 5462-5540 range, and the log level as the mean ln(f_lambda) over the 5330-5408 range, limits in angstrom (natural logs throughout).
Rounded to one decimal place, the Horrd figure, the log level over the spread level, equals 5.6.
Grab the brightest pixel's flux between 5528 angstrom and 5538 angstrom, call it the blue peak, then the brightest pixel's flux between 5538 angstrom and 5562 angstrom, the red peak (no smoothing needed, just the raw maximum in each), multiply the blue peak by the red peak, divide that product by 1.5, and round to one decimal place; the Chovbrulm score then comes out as 1.6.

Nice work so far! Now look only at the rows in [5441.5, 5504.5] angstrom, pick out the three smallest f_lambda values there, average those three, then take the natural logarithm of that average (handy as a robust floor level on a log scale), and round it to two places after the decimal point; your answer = 0.23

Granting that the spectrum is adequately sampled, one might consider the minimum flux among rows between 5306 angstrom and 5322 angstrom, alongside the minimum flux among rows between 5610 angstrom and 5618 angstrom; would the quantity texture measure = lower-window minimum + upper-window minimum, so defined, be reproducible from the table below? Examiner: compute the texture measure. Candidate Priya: 2.79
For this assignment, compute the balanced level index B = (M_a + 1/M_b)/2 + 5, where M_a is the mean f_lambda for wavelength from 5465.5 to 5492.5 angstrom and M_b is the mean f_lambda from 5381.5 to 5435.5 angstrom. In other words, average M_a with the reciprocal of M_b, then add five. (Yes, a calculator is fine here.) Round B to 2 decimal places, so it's 6.08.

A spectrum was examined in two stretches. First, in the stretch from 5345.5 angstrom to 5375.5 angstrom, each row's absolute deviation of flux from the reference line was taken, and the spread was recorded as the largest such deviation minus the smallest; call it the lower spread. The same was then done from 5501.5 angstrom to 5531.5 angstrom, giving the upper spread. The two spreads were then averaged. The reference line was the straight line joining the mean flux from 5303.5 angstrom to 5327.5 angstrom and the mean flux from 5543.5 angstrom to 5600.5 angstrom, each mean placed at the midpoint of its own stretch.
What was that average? 0.212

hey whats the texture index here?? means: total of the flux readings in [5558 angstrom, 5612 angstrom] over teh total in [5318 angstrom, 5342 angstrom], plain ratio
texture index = 2.4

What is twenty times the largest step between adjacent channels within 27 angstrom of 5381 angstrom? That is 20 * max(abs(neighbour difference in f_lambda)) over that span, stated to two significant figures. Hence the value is 3.7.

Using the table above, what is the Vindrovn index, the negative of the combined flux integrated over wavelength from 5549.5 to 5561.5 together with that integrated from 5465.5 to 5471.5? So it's -24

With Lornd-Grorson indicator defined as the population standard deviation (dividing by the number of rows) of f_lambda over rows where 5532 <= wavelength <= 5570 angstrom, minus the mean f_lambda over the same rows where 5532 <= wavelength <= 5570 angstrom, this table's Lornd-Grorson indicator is -1.24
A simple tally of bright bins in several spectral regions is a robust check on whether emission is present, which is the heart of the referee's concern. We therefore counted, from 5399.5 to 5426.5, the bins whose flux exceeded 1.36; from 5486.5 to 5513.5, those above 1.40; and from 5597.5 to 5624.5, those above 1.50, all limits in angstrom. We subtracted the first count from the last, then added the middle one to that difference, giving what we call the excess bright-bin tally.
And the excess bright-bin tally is 11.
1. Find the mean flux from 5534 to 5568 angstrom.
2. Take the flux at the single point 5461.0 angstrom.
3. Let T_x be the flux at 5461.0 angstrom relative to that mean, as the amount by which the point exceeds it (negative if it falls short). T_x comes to 0.16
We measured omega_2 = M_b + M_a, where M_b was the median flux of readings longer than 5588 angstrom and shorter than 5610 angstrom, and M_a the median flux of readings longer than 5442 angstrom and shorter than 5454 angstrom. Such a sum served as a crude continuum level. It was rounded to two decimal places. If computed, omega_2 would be 3.18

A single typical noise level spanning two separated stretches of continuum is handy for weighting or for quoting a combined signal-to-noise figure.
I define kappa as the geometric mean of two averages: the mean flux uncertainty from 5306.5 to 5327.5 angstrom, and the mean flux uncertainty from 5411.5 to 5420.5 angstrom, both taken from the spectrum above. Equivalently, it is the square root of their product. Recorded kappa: 0.091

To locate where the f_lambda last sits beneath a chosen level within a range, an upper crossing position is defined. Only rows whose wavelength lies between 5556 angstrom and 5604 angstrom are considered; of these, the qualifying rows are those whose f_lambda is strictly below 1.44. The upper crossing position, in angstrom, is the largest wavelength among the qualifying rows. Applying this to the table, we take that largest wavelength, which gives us 5581.0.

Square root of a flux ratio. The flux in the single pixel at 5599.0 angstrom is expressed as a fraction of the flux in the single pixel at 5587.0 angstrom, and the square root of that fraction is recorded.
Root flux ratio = 0.97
